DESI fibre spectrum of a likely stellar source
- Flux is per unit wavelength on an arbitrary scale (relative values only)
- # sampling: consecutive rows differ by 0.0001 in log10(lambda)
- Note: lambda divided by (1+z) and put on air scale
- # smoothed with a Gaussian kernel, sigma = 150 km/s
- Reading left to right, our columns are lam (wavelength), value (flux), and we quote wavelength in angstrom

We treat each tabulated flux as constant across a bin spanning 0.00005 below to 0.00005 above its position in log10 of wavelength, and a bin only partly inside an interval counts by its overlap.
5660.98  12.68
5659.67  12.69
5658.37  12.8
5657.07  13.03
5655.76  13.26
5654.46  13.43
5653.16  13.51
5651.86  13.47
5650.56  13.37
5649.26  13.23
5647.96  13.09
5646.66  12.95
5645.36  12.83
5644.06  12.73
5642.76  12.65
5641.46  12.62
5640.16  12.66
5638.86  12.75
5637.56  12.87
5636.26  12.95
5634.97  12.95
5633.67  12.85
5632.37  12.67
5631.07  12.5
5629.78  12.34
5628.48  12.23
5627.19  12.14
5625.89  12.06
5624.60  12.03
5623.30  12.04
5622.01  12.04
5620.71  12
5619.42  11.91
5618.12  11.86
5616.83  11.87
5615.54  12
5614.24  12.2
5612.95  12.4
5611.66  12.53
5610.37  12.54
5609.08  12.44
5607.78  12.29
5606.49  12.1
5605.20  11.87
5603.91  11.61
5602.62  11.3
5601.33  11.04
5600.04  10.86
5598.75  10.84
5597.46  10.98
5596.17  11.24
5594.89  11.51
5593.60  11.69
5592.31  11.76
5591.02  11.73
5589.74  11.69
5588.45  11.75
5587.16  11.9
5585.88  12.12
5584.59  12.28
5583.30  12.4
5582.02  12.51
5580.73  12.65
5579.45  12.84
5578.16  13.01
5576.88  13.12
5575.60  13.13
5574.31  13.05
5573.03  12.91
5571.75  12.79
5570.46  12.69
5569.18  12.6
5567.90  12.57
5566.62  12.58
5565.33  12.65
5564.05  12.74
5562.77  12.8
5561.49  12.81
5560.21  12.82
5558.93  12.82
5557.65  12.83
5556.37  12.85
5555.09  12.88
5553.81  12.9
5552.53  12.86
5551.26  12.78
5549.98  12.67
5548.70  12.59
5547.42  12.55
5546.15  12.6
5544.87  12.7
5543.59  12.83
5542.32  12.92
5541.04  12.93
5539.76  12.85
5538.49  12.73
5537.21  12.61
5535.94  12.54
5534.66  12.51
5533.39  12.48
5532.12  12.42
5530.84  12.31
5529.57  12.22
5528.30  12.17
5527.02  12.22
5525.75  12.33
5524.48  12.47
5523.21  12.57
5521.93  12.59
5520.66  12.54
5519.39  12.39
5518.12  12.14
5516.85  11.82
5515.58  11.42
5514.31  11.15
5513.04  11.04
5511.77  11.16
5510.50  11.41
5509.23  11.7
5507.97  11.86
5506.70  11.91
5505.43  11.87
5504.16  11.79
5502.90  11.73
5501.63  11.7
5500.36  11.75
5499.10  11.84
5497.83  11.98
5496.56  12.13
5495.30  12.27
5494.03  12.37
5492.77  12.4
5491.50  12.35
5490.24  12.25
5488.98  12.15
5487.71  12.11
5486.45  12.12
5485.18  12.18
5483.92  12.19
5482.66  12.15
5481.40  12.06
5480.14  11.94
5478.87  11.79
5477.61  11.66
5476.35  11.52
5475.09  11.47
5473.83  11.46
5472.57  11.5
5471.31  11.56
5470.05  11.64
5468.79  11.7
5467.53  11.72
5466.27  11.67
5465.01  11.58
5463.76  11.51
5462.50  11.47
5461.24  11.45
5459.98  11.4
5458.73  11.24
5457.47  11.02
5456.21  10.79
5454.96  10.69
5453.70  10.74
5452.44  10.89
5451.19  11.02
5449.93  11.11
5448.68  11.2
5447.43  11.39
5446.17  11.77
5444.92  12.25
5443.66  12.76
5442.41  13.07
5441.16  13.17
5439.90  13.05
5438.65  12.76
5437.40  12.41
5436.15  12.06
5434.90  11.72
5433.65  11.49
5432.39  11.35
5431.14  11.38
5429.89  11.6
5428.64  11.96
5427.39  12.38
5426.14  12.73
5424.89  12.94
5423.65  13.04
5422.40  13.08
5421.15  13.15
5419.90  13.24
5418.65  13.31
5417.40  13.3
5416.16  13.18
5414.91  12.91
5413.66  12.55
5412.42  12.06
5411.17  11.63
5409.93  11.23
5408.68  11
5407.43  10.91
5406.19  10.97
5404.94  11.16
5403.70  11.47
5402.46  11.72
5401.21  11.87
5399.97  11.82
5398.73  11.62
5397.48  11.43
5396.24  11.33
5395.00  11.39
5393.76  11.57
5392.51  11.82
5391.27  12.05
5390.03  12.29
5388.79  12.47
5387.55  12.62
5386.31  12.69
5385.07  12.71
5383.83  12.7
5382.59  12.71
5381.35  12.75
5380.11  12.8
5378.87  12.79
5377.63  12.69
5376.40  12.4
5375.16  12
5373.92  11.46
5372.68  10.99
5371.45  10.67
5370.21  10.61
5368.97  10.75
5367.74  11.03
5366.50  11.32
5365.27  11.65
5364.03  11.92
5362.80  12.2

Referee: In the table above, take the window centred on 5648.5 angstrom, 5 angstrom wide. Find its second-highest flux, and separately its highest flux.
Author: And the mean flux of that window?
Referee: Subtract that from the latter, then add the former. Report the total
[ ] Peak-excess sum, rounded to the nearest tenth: 13.4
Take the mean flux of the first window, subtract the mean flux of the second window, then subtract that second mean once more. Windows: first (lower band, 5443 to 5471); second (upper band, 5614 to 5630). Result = -12.7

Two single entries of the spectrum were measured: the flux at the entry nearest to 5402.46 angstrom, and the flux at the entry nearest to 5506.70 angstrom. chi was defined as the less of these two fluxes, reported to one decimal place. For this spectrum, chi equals 11.7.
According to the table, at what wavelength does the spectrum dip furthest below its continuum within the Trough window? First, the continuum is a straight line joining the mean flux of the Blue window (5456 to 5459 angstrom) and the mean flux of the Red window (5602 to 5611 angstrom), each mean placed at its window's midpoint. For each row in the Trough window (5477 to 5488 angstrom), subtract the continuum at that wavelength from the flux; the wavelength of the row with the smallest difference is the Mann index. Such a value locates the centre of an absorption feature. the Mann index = 5477.61 angstrom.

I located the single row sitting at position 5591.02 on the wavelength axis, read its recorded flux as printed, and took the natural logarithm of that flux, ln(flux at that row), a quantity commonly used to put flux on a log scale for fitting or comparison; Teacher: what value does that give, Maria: 2.46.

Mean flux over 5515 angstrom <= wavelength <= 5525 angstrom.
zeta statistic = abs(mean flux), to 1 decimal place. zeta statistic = 12.2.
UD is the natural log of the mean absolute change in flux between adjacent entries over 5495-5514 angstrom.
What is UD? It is -2.1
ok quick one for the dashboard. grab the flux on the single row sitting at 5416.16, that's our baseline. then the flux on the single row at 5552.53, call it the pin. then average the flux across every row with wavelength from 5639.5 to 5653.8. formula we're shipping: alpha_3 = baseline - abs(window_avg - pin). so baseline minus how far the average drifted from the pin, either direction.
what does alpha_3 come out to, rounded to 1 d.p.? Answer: 13.0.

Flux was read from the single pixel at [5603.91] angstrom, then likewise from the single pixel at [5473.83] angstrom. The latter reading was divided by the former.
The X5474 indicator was 0.99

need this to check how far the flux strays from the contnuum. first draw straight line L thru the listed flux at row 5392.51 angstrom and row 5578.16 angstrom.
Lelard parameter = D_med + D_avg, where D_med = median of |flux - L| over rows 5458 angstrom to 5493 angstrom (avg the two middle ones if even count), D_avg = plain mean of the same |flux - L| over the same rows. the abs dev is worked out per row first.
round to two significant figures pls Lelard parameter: 1.2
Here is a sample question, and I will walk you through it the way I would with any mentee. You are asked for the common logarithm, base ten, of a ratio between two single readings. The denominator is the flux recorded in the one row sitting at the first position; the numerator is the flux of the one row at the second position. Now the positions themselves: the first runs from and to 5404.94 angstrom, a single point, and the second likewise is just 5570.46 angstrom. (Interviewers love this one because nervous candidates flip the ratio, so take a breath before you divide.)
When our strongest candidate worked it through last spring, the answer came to 0.056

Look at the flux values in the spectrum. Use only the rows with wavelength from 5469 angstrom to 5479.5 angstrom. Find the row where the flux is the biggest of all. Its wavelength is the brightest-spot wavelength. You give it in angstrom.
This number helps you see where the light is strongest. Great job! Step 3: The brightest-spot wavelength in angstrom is 5478.87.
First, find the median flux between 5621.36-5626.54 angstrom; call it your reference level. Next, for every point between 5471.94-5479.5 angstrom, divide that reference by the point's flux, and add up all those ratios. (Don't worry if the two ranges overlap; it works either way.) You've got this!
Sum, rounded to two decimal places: 6.25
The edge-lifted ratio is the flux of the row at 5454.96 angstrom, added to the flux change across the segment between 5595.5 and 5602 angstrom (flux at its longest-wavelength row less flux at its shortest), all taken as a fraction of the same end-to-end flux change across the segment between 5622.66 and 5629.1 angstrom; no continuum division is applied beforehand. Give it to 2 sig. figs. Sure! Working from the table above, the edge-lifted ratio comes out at 55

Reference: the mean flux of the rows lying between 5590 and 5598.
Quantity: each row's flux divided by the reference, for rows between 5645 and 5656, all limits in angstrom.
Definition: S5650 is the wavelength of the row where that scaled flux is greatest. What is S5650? 5653.16 angstrom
